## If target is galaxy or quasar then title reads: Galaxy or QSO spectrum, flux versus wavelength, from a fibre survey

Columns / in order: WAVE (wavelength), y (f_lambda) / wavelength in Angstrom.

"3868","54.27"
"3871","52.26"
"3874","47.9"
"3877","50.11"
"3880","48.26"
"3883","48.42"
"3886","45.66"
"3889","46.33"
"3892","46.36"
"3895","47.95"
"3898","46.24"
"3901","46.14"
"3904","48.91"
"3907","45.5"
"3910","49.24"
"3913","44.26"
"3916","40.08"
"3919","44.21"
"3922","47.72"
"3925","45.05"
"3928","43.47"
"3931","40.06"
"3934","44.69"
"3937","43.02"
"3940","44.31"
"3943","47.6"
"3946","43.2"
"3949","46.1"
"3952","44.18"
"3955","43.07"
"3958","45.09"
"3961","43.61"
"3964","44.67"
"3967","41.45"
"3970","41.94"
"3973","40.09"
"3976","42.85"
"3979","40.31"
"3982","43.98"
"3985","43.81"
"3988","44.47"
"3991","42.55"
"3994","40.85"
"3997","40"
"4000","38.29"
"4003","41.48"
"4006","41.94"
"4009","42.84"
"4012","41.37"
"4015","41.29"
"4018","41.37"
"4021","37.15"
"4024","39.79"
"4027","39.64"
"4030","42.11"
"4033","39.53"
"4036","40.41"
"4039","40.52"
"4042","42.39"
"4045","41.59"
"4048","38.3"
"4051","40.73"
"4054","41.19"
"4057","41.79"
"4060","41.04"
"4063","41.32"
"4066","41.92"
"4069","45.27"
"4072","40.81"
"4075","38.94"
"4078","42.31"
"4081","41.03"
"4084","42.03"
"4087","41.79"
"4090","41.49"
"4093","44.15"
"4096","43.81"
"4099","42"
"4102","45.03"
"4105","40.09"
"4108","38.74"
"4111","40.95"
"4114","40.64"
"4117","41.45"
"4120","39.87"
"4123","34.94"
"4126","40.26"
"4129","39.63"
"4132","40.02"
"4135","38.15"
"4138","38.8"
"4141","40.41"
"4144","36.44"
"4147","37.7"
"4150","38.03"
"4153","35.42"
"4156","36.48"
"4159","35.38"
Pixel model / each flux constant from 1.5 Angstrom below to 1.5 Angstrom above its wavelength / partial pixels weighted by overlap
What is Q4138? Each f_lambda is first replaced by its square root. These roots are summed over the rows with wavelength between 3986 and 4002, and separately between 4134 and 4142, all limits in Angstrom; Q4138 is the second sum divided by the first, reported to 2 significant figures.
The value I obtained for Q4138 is 0.58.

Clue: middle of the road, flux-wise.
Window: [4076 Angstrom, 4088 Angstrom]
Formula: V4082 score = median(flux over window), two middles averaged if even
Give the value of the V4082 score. 42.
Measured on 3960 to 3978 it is 42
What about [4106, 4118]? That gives 41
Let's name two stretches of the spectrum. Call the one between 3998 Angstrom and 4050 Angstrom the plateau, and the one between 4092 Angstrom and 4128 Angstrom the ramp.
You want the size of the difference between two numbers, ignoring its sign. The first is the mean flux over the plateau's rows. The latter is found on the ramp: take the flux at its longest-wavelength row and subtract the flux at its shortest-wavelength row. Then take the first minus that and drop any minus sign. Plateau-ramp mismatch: 44.5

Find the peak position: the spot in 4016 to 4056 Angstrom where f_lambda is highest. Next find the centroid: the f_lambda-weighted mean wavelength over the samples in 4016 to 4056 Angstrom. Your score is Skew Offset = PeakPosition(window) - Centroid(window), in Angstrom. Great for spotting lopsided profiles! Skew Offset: 5.9 Angstrom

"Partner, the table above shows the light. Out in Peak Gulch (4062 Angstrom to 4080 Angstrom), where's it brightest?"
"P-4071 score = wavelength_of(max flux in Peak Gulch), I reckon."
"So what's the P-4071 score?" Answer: 4069 Angstrom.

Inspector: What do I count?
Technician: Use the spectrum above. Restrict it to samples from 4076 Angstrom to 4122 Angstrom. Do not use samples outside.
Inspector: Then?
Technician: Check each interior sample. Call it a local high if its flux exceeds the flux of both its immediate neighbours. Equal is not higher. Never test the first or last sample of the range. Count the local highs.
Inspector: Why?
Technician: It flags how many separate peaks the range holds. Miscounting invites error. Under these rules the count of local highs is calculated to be 5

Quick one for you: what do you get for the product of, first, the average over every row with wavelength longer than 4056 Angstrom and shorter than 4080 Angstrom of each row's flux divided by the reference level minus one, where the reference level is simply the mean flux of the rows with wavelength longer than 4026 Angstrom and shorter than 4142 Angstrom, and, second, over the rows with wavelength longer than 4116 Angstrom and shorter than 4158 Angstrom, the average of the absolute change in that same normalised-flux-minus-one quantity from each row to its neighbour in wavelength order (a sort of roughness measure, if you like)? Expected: 0.0009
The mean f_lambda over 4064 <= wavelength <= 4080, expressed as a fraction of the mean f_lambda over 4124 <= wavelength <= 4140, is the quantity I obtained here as 1.06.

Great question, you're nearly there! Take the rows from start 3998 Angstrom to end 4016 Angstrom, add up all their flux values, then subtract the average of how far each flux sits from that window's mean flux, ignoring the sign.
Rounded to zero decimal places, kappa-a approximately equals 246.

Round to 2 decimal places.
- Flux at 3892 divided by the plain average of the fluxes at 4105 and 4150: 1.19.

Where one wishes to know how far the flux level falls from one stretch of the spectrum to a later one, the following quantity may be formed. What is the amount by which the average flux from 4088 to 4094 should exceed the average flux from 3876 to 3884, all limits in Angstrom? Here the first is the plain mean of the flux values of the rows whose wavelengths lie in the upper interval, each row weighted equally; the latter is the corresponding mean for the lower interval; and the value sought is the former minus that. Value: -6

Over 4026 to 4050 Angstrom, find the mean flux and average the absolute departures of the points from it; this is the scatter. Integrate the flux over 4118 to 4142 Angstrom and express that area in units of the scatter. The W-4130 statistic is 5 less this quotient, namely -845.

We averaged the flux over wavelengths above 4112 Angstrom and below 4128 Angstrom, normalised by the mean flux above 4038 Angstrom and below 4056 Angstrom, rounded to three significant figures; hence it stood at 0.967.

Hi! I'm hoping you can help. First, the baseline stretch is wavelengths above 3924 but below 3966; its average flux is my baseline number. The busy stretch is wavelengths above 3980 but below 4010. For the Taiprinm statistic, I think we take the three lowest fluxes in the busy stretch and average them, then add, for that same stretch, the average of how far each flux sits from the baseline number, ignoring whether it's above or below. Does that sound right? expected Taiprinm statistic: 41.9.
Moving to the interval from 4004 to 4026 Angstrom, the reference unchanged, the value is 42.7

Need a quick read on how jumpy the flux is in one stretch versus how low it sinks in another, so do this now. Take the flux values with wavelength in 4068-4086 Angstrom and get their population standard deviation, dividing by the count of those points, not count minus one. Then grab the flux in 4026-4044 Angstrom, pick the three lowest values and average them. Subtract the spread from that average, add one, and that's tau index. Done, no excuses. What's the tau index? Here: 38.9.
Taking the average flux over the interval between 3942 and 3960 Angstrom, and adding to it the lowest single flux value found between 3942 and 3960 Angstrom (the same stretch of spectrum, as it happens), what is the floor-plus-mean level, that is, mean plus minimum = 88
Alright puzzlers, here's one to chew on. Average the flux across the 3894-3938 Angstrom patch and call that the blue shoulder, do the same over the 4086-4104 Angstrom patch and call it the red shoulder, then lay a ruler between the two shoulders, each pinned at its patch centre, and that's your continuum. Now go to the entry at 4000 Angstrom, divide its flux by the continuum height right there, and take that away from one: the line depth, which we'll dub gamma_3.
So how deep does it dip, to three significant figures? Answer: 0.132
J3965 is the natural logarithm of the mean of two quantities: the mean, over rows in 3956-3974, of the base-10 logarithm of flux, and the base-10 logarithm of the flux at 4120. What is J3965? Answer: 0.480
